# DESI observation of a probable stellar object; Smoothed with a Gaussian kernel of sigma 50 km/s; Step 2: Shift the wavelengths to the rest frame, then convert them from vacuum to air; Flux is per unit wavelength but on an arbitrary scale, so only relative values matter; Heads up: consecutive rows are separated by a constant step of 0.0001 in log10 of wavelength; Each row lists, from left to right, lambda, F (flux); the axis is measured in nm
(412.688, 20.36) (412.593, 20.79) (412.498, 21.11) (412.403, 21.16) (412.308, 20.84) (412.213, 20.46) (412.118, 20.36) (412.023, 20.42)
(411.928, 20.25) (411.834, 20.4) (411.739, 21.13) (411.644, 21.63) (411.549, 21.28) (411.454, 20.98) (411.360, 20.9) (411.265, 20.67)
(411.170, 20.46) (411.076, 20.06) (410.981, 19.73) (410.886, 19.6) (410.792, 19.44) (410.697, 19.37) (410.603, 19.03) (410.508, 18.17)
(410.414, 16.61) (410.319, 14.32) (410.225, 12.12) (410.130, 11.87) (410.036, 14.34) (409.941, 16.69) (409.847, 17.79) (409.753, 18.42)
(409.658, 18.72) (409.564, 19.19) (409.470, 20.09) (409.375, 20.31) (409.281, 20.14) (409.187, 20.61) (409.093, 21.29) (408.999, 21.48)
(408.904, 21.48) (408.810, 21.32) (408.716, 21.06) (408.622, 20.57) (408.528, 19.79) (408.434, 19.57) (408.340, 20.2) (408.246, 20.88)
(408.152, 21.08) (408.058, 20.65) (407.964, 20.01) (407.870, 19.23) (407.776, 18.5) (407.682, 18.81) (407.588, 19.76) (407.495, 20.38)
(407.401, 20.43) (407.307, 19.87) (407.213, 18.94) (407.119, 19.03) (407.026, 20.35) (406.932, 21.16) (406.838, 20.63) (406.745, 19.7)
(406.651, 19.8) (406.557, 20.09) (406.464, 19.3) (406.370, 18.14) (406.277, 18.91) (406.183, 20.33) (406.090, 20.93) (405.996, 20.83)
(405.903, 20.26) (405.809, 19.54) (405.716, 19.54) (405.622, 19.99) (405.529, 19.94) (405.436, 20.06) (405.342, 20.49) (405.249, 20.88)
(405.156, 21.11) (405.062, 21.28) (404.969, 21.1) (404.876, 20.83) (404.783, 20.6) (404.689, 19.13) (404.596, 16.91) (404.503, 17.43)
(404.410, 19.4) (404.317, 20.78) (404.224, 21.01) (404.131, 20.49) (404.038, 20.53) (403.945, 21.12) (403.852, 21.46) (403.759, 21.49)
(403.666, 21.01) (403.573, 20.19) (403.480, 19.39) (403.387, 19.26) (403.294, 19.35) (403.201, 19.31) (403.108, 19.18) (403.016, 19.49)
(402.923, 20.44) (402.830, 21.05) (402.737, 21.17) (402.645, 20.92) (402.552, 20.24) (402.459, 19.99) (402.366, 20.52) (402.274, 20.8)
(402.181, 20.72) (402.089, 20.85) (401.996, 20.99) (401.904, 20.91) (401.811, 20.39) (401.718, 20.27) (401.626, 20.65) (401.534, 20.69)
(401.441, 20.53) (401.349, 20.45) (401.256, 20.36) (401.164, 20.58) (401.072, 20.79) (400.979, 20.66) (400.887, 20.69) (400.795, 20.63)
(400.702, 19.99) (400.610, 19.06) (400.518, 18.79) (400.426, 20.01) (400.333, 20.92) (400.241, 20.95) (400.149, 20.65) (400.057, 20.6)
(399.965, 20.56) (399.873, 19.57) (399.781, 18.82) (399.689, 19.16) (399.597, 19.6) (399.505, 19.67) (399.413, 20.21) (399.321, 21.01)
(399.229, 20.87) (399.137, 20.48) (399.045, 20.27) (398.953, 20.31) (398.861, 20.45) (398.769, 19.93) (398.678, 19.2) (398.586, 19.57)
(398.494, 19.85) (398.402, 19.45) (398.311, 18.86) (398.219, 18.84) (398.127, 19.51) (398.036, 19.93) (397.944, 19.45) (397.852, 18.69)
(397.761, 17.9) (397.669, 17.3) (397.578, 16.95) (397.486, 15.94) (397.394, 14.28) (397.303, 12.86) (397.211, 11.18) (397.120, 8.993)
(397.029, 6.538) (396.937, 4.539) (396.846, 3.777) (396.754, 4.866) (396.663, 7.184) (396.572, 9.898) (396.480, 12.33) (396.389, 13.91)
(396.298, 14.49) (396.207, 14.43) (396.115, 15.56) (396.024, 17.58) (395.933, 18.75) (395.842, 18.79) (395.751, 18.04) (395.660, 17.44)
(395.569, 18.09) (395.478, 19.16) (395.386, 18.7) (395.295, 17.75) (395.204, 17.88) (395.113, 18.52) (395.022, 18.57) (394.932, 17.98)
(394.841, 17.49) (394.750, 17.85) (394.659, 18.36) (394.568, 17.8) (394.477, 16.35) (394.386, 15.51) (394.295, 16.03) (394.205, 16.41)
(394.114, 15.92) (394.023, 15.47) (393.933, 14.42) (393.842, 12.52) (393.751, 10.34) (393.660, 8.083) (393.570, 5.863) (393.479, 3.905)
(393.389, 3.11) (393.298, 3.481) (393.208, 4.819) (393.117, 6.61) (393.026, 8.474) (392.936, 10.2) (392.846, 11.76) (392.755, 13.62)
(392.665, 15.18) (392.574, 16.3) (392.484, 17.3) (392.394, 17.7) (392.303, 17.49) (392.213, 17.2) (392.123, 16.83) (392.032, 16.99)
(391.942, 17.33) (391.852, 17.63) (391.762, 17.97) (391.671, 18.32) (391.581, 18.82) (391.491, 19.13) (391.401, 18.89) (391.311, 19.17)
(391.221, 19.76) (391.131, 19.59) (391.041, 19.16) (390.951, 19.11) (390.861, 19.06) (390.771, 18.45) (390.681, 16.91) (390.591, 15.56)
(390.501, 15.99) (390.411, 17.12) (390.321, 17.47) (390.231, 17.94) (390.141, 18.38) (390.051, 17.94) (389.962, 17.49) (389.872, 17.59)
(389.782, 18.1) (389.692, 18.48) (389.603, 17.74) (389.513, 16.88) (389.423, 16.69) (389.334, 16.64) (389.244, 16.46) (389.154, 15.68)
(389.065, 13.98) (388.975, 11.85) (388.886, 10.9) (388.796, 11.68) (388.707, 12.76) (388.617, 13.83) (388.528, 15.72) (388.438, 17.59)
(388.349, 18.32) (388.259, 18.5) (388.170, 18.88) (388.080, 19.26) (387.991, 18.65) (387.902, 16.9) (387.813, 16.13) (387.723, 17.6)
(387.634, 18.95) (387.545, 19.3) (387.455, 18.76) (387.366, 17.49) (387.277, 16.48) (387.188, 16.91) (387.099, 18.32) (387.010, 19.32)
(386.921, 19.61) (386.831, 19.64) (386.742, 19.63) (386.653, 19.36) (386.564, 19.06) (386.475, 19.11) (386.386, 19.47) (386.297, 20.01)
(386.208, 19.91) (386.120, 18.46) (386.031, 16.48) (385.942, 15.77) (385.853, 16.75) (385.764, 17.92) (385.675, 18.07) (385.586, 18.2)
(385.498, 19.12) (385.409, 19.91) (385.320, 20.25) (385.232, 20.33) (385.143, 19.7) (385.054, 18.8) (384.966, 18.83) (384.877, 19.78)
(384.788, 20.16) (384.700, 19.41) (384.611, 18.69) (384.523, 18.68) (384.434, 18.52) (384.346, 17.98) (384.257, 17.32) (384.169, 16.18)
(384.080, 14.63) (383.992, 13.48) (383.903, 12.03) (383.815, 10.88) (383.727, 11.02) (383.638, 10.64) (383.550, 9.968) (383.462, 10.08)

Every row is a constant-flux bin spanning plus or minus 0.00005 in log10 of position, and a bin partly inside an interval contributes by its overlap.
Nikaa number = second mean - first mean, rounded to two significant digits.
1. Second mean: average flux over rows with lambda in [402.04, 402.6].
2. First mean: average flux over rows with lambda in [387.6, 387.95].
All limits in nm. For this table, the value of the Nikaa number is 3.1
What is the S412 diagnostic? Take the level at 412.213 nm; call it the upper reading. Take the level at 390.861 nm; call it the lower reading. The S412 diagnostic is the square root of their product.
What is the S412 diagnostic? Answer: 19.7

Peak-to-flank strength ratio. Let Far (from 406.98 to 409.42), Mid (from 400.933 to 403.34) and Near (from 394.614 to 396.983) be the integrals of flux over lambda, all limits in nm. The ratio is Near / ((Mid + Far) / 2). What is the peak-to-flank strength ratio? 0.72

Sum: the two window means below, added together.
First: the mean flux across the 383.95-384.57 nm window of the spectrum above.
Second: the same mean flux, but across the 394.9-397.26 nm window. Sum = 30.7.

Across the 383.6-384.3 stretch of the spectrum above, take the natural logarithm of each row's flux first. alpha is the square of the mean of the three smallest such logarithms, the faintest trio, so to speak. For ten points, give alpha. 5.7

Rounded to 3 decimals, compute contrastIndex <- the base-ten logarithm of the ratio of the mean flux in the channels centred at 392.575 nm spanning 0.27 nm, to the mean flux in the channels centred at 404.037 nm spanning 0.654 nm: -0.111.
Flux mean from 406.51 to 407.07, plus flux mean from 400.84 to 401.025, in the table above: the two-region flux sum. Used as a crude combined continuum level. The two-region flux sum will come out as 41.0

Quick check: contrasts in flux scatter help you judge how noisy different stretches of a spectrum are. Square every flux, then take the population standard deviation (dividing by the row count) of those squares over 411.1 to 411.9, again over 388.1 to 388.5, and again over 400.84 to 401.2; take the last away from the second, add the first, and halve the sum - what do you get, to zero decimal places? 15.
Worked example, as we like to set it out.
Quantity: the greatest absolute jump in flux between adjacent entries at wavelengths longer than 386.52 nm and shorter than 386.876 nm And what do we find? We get 0.30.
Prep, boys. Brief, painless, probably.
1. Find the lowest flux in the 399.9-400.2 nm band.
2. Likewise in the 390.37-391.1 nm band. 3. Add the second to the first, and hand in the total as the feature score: 36.1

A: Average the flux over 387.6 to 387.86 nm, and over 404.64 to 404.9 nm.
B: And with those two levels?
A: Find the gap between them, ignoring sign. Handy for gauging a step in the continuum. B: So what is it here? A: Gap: 2.6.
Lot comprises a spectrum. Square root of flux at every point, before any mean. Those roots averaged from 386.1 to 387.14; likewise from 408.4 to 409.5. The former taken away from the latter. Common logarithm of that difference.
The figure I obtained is -0.8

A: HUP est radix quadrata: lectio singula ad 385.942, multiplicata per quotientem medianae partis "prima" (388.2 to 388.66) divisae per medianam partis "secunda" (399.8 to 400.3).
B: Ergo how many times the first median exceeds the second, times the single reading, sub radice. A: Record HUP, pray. 3.67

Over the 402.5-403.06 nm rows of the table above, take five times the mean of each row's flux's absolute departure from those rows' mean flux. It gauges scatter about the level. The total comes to 2.5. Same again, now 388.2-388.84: 11.7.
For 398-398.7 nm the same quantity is 1.6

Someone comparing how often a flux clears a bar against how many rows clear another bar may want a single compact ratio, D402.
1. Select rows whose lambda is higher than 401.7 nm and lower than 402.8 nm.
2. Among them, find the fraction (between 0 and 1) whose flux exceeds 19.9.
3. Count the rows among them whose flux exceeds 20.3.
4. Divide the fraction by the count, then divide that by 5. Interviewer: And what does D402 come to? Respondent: 0.0222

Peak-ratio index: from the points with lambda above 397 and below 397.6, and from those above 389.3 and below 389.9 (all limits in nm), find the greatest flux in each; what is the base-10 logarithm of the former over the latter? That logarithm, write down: -0.038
